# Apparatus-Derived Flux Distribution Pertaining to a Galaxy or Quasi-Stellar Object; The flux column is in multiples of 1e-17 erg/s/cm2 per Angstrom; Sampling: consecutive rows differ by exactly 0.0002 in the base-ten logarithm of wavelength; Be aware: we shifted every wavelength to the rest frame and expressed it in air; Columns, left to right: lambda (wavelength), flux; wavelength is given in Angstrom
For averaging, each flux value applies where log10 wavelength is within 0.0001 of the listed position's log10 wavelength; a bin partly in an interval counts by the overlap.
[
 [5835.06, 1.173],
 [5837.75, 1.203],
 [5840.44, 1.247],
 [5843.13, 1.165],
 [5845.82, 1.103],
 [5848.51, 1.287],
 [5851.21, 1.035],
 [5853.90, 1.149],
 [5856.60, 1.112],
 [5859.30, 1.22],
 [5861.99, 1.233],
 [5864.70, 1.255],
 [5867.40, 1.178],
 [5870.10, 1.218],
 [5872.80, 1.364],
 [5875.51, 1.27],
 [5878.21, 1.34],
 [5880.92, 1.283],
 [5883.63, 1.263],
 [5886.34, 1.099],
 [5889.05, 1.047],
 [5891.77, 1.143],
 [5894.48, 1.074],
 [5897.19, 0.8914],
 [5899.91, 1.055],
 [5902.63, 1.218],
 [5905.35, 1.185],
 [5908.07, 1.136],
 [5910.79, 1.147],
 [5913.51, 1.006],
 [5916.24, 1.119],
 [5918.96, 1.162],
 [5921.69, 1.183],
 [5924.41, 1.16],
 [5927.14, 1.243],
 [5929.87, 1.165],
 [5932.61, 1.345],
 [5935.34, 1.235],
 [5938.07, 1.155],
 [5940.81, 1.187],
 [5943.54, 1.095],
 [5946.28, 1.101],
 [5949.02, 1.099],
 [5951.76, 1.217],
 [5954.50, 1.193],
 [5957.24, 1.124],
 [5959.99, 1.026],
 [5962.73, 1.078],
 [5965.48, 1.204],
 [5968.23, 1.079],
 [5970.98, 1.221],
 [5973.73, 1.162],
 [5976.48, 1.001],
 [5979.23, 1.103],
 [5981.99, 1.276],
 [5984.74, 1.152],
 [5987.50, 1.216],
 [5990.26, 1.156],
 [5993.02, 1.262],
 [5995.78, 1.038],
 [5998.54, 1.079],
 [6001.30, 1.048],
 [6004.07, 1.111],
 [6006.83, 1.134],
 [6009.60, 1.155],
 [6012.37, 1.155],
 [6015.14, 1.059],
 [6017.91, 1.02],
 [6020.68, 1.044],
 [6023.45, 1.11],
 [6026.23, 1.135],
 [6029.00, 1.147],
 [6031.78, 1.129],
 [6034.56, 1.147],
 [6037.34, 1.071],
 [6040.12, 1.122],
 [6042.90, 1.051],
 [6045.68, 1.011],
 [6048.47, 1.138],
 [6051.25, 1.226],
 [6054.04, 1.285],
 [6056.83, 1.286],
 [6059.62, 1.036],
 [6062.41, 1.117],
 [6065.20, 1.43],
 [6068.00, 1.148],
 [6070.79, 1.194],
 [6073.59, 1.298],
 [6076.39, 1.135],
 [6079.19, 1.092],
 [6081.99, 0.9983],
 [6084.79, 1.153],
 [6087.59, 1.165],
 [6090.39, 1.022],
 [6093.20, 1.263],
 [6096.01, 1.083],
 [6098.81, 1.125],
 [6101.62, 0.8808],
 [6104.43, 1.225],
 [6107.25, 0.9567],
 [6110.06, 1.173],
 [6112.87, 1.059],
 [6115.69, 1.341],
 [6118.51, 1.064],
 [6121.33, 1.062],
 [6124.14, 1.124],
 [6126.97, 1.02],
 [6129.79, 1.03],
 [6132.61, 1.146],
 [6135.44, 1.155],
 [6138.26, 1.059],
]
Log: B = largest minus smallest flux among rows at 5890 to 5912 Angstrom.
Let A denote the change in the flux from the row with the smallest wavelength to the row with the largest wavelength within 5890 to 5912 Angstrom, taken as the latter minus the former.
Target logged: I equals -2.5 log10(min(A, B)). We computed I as 6.0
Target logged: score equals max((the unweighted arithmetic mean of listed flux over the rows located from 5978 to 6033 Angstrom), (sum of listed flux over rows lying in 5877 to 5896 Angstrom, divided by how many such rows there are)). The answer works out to 1.18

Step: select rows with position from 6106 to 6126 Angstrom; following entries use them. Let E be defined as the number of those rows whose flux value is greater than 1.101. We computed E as 3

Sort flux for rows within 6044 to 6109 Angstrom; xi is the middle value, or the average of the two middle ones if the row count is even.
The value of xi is 1.14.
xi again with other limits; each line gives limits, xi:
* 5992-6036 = 1.12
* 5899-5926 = 1.15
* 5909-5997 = 1.16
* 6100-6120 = 1.06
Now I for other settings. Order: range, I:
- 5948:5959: 4.0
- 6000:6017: 4.9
